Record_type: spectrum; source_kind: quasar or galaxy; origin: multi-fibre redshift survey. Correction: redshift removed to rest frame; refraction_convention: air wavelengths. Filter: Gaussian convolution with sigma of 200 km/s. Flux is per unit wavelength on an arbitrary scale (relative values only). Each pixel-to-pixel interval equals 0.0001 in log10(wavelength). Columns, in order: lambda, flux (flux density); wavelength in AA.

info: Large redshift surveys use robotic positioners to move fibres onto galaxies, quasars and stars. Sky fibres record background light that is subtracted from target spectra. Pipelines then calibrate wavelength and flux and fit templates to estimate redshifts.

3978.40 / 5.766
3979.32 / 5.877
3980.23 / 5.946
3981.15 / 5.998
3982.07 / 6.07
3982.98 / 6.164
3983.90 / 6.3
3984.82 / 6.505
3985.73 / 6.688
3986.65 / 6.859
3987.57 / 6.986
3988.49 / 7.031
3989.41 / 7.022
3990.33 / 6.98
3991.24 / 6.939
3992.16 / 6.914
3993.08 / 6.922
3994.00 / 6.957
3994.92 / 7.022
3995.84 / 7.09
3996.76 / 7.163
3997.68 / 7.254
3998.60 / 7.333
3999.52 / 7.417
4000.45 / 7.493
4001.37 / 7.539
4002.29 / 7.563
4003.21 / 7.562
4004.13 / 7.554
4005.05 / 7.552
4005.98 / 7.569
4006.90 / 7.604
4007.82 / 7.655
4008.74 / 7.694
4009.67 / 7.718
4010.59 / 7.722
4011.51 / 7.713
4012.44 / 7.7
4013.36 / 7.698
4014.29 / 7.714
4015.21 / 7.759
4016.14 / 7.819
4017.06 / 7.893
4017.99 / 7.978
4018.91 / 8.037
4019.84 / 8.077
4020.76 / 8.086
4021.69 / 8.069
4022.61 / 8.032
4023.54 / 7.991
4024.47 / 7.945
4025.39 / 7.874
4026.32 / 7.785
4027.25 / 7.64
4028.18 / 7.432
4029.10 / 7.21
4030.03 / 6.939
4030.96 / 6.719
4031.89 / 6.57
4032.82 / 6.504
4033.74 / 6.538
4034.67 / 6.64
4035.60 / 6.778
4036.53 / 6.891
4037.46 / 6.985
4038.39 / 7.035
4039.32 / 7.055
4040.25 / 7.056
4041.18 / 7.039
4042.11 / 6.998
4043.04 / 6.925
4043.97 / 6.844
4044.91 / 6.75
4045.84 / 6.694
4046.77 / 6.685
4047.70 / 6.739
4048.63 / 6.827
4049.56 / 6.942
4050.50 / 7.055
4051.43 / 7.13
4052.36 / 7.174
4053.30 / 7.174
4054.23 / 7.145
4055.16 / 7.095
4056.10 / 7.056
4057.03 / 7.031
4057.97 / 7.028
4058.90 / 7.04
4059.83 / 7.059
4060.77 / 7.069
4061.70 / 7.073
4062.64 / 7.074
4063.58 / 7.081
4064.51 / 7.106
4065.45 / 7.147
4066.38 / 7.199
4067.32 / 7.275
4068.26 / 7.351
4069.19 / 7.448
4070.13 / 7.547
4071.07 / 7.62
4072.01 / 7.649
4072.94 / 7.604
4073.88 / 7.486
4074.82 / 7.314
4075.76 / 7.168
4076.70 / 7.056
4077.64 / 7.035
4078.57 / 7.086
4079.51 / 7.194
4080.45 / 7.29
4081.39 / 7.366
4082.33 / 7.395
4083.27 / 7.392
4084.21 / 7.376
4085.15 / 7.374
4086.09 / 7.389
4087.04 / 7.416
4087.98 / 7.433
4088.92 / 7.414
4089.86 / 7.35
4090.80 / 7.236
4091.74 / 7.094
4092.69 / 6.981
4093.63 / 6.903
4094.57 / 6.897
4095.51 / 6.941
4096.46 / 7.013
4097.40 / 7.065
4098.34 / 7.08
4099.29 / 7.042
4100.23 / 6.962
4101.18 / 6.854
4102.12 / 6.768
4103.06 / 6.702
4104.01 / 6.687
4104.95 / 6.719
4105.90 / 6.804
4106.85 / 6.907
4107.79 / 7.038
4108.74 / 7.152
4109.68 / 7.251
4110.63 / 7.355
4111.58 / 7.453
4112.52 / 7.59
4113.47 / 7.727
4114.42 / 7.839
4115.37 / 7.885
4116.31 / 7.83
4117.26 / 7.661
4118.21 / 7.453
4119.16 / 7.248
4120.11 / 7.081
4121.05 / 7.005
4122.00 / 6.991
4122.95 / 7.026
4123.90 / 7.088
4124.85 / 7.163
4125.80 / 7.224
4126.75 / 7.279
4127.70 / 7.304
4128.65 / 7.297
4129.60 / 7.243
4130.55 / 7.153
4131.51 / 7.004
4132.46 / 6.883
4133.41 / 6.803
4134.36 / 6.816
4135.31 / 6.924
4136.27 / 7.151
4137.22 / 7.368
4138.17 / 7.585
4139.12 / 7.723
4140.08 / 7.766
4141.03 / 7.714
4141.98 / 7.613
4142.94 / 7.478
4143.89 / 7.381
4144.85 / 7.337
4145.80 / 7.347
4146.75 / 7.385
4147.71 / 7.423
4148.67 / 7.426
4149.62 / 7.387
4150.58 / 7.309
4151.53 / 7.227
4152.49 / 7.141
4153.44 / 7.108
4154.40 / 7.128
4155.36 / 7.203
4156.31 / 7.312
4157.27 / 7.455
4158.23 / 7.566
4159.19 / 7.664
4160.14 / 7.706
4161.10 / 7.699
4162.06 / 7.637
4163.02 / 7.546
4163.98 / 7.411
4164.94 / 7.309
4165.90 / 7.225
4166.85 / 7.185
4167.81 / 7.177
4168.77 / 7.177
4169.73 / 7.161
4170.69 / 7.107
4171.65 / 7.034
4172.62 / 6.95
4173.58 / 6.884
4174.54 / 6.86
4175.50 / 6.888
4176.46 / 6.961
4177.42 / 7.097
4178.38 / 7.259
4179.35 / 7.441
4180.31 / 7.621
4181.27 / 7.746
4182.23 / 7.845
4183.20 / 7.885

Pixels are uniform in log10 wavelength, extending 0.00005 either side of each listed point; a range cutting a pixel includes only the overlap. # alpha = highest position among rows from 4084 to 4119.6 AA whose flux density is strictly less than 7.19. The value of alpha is 4108.74 AA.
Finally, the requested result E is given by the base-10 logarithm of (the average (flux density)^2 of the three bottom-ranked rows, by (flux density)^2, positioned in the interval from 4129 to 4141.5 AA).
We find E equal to 1.669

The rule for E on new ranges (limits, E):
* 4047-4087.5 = 1.670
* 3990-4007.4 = 1.681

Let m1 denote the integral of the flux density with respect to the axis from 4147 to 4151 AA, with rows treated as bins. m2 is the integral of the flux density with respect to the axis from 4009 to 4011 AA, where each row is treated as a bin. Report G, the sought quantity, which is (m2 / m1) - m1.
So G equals -29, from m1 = 29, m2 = 15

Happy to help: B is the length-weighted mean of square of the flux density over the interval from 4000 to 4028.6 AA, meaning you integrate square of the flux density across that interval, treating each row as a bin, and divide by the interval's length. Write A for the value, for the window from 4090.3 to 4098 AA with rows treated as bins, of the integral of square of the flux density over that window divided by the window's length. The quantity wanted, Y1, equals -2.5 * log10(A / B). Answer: 0.22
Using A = 49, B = 60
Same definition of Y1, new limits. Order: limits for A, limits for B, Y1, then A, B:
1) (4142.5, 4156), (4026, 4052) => -0.11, 53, 48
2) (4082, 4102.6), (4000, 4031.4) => 0.16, 51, 59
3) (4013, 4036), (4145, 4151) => -0.04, 57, 54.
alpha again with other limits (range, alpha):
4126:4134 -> 4133.41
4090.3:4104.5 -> 4104.01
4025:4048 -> 4047.70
